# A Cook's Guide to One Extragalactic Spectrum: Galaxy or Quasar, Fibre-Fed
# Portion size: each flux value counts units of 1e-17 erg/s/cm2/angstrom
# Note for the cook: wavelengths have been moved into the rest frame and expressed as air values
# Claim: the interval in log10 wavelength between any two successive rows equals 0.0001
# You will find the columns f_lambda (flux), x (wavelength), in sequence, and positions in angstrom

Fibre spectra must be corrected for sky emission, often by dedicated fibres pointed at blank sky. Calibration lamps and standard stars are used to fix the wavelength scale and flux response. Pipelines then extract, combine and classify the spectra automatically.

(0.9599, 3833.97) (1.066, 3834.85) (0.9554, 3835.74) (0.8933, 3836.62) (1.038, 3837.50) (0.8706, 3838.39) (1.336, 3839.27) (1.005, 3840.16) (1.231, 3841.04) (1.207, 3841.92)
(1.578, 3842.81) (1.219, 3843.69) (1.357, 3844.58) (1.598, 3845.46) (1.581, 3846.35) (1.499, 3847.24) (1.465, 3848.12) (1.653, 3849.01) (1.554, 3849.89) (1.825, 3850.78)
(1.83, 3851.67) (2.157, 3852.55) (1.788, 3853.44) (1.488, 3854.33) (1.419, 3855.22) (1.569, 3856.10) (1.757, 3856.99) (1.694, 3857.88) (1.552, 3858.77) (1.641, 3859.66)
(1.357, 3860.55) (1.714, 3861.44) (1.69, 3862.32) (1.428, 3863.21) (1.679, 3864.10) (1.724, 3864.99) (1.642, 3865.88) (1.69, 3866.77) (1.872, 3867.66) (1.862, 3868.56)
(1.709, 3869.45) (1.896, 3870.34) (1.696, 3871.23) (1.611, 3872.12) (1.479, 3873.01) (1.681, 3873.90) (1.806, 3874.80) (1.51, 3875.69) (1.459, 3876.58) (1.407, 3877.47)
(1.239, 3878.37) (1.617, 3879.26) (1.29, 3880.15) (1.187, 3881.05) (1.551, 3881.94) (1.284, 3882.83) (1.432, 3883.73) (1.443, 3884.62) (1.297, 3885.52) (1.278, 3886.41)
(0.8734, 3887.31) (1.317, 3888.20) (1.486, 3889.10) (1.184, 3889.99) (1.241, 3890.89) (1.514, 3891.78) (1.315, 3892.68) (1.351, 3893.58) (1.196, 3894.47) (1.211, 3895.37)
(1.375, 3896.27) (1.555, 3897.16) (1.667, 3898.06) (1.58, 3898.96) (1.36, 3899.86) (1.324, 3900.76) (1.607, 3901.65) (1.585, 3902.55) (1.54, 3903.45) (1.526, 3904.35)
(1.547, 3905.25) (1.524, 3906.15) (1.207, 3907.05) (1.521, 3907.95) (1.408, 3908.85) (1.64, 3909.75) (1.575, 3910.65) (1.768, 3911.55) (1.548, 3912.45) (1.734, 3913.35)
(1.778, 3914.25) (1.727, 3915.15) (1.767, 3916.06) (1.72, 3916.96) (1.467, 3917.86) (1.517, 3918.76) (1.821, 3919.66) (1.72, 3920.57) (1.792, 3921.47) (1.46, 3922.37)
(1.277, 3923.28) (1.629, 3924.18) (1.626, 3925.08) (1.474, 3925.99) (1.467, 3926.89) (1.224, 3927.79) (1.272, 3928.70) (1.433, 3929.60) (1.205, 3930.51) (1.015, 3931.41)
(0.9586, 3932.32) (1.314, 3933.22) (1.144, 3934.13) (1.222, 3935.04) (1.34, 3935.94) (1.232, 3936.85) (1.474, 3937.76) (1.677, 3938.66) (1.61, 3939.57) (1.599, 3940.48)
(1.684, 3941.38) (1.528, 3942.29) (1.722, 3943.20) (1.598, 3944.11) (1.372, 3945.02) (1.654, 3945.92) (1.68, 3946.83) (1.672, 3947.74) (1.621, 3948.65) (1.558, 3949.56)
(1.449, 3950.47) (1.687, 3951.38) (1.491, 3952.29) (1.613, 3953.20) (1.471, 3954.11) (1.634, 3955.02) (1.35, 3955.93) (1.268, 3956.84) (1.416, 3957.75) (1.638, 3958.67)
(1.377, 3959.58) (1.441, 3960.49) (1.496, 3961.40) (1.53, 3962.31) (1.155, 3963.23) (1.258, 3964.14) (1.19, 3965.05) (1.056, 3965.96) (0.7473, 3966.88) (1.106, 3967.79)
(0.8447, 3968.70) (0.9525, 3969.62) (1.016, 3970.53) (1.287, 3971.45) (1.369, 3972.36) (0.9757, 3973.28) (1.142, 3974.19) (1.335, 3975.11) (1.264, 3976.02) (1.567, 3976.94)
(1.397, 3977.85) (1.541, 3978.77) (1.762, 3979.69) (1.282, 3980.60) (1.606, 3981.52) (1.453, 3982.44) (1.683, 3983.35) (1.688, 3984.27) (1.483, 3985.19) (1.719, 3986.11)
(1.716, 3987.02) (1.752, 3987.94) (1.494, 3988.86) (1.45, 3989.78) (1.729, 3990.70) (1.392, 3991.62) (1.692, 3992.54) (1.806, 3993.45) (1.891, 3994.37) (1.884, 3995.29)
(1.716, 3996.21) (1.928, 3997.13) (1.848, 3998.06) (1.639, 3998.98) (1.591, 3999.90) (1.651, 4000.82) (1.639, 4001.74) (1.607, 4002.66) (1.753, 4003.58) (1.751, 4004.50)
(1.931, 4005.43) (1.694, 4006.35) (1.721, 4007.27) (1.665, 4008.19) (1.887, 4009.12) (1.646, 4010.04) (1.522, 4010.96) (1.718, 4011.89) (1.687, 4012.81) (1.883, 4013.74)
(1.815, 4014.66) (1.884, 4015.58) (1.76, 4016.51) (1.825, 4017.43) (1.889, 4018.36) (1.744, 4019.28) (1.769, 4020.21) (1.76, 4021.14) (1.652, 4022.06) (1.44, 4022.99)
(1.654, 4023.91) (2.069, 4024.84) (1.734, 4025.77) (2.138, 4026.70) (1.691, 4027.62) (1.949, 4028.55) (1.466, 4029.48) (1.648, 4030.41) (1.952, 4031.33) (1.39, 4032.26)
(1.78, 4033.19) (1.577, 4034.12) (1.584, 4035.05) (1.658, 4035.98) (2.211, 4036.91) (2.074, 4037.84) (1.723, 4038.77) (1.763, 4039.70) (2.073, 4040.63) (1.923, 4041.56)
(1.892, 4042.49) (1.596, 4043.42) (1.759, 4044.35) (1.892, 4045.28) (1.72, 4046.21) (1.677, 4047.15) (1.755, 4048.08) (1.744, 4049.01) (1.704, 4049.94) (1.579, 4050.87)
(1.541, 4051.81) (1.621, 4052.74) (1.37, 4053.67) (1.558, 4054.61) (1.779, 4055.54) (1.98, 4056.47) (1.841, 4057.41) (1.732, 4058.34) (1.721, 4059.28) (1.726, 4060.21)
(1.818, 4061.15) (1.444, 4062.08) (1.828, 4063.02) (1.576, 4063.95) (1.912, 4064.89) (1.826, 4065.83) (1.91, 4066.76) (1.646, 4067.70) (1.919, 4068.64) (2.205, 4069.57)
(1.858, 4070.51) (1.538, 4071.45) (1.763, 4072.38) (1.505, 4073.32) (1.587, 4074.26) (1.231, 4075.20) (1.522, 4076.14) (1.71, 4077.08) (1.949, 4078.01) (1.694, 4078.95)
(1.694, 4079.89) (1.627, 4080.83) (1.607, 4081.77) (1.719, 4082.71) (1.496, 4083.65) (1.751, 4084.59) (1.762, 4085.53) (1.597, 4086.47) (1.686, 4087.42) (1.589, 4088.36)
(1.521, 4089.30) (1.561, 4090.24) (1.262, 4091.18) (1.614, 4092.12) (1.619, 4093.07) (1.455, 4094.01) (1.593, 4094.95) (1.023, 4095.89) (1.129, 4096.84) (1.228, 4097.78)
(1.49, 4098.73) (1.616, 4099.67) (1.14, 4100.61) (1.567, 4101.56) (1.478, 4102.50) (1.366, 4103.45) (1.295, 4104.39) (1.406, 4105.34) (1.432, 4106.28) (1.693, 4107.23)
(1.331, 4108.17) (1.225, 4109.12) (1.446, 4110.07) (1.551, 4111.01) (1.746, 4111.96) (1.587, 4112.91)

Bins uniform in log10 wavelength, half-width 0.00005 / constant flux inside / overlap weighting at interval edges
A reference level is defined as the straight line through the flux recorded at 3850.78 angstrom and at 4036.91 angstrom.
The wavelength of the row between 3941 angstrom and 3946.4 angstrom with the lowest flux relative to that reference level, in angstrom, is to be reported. 3945.02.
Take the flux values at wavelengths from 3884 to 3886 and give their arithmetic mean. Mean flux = 1.4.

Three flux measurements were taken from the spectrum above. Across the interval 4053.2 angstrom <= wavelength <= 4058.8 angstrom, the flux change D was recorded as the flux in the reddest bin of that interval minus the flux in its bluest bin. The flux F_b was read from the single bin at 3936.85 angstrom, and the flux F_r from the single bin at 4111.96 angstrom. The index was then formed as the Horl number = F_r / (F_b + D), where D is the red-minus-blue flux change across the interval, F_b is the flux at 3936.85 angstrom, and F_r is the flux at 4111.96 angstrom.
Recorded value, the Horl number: 1.1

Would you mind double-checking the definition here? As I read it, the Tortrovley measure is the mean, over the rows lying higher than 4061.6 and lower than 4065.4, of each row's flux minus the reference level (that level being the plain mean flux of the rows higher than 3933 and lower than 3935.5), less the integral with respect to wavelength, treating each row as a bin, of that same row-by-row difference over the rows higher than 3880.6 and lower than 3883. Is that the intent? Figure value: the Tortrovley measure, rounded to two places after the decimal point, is 0.16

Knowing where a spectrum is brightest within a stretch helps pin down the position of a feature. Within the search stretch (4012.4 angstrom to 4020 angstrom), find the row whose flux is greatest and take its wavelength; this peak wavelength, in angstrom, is 4018.36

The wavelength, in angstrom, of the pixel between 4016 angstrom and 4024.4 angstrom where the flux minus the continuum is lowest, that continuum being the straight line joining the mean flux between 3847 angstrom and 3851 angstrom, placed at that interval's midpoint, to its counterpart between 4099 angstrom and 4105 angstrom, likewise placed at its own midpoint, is 4022.99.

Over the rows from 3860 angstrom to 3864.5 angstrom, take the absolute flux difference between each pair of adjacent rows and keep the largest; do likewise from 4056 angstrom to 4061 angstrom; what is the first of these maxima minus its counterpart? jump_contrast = 0.22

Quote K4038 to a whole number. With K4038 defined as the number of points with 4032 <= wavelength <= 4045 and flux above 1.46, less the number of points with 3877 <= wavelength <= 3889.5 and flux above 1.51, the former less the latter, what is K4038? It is 11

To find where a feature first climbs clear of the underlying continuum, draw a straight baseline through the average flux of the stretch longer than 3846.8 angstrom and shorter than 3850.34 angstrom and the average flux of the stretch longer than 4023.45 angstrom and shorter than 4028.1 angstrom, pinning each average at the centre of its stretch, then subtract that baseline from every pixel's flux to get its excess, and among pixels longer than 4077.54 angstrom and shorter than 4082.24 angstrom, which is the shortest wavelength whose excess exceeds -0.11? 4078.01 angstrom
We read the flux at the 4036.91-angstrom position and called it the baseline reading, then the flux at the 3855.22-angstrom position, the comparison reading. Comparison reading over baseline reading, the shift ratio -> 0.64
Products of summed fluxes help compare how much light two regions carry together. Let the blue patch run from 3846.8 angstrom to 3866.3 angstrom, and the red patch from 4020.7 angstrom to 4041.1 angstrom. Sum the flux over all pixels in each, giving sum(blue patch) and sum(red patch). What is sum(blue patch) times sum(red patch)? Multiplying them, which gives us 1408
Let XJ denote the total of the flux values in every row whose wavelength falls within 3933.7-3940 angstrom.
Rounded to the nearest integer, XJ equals 10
